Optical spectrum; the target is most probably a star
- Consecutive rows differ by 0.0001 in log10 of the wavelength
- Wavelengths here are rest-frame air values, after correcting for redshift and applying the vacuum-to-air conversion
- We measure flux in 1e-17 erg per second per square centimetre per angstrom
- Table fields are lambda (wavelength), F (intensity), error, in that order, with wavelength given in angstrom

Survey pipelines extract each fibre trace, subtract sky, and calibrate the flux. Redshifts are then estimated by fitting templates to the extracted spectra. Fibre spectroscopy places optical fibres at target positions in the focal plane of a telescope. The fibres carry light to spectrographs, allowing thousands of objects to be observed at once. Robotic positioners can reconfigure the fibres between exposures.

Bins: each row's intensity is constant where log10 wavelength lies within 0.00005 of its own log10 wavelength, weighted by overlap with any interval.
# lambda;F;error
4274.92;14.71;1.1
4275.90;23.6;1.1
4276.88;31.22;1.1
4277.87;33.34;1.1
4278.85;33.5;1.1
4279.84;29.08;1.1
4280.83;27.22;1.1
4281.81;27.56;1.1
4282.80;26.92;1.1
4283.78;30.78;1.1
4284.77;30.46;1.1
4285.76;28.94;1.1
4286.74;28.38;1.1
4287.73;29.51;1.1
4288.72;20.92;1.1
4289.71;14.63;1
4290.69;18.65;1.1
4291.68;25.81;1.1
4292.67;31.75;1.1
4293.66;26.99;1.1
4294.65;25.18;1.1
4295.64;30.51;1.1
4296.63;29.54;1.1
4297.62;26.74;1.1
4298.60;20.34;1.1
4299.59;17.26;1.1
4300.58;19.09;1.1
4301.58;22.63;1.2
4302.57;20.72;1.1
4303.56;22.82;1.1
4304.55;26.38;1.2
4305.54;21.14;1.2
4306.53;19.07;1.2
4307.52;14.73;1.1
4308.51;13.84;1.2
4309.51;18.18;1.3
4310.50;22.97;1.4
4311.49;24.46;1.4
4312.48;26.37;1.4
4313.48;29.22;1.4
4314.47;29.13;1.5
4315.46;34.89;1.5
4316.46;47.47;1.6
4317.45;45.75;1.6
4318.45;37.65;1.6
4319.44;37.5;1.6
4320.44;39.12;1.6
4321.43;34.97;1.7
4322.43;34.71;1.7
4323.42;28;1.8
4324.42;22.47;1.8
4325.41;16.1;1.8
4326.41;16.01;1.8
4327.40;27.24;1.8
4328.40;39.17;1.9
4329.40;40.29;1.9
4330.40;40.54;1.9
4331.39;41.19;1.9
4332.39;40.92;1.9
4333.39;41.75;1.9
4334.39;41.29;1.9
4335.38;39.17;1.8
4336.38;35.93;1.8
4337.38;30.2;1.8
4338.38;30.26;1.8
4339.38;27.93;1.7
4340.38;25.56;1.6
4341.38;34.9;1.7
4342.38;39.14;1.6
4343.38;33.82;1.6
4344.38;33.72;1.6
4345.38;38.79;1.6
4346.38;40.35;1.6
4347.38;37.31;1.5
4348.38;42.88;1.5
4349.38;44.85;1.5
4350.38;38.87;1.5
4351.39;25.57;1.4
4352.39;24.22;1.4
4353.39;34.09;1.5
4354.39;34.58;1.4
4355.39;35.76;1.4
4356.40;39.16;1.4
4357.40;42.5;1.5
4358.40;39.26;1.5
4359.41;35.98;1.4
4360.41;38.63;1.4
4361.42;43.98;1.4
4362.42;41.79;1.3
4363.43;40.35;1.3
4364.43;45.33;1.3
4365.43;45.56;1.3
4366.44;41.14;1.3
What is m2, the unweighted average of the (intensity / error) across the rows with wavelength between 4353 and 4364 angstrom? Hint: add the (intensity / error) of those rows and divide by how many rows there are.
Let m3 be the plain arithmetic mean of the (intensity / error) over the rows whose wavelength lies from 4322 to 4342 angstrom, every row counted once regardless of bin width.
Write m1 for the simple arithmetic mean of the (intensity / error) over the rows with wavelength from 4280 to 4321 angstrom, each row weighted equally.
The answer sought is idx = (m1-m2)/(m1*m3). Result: -0.0152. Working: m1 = 21.7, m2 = 27.6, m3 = 18.0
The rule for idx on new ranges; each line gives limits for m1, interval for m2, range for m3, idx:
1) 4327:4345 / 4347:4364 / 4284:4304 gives -0.0143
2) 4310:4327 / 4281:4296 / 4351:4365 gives -0.0087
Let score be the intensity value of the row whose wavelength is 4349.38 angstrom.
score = 44.85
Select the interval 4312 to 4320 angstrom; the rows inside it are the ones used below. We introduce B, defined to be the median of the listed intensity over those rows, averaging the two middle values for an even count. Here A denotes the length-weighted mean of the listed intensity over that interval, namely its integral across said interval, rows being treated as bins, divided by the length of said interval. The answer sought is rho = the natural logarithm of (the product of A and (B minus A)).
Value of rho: 1.9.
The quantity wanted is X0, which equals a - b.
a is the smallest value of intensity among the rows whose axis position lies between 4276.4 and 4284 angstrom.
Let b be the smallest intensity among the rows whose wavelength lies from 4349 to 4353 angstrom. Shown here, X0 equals 3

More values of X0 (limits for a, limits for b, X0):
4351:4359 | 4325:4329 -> 8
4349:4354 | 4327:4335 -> -3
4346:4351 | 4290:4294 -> 19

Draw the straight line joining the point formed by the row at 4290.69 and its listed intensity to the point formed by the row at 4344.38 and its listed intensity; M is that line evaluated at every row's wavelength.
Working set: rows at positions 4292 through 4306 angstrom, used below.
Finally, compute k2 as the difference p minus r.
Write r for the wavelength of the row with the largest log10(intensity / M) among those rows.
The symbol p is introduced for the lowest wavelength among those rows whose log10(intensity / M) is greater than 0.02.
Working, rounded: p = 4292.67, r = 4292.67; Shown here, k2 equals 0.0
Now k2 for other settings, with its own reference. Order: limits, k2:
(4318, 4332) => -2.0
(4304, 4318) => -11.9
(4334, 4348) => 0.0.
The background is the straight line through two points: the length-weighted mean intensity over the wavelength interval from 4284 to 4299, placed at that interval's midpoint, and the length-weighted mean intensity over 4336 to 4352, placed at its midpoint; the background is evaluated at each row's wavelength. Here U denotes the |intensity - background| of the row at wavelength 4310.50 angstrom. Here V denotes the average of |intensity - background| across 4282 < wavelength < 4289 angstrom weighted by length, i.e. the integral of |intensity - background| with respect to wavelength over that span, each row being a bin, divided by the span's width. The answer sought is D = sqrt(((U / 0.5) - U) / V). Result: 1.2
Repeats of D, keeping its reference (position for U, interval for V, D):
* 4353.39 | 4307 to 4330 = 0.5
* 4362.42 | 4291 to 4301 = 1.0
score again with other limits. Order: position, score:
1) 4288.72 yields 20.92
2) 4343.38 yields 33.82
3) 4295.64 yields 30.51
